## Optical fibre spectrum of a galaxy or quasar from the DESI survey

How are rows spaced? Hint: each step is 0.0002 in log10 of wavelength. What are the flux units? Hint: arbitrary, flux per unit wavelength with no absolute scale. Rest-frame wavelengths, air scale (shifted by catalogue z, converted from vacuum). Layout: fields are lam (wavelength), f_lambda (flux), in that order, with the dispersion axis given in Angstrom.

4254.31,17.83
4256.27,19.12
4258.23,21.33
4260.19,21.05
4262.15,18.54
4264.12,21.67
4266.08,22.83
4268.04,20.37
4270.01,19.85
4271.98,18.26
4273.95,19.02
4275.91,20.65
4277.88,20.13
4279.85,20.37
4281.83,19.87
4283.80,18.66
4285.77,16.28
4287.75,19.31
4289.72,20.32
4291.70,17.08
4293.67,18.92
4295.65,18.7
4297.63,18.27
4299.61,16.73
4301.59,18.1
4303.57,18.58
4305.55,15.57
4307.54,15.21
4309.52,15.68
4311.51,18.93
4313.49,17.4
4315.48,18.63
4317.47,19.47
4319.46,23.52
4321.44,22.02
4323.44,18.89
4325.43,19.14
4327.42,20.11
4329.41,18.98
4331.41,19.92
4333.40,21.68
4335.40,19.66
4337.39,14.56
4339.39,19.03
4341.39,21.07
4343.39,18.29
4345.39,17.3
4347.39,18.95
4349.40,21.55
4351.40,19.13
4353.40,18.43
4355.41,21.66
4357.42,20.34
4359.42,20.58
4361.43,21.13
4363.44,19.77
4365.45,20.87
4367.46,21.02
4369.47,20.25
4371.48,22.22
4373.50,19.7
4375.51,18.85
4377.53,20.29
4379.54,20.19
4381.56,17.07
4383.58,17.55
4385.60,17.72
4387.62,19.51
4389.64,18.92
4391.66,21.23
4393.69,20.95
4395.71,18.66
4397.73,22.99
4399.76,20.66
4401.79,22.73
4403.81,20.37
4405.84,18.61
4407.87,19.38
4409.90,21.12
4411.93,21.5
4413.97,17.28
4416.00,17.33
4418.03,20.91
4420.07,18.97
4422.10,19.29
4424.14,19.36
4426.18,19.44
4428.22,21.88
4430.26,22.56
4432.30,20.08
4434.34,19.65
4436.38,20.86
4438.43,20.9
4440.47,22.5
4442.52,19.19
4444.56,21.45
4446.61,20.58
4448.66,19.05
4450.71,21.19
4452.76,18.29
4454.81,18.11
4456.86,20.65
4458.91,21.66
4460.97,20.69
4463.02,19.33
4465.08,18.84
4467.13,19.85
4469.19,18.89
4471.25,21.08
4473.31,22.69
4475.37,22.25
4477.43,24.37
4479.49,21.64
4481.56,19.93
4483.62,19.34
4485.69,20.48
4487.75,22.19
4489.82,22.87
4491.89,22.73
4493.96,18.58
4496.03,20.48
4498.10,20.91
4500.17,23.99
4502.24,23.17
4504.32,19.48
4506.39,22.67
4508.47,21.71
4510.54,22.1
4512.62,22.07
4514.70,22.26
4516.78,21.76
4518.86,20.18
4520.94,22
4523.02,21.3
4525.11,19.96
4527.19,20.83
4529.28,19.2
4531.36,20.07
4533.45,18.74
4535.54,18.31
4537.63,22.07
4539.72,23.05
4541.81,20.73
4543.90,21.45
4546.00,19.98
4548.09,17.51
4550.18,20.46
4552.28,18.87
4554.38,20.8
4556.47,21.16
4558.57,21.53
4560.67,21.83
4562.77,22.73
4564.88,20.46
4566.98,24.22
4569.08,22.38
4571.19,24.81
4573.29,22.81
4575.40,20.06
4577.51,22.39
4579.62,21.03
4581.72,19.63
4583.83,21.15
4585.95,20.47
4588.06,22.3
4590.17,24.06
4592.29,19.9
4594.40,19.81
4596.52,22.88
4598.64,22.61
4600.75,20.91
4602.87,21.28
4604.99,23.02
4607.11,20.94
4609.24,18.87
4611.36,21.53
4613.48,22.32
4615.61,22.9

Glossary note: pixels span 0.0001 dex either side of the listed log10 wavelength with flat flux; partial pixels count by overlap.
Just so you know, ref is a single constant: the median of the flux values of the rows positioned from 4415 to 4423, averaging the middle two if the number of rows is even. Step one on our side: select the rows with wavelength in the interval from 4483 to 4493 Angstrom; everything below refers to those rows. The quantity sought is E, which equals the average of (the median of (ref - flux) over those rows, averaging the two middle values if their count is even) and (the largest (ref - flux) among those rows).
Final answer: -1.6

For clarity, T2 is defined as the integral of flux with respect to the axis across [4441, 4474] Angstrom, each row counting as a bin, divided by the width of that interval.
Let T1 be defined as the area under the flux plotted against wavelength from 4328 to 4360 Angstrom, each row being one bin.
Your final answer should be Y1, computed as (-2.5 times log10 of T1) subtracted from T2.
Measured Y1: 27.1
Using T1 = 622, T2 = 20.1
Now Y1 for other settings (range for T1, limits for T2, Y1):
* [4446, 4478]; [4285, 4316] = 24.8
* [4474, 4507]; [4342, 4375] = 27.2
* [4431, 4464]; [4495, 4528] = 28.6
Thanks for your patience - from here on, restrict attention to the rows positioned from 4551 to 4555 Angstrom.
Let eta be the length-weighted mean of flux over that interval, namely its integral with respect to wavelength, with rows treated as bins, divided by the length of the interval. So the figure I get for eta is 19.7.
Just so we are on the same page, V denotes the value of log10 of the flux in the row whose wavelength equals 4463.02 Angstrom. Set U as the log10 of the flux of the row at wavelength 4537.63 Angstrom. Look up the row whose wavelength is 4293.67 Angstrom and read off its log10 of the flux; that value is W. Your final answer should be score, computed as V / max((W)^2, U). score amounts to 0.789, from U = 1.34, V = 1.286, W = 1.28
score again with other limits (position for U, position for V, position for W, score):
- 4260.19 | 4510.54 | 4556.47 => 0.765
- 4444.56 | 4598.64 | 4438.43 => 0.777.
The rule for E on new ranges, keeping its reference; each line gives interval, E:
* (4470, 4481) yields -2.5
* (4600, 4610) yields -0.8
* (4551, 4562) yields -0.9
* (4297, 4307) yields 2.3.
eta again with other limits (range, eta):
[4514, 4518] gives 21.9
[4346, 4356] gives 19.8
